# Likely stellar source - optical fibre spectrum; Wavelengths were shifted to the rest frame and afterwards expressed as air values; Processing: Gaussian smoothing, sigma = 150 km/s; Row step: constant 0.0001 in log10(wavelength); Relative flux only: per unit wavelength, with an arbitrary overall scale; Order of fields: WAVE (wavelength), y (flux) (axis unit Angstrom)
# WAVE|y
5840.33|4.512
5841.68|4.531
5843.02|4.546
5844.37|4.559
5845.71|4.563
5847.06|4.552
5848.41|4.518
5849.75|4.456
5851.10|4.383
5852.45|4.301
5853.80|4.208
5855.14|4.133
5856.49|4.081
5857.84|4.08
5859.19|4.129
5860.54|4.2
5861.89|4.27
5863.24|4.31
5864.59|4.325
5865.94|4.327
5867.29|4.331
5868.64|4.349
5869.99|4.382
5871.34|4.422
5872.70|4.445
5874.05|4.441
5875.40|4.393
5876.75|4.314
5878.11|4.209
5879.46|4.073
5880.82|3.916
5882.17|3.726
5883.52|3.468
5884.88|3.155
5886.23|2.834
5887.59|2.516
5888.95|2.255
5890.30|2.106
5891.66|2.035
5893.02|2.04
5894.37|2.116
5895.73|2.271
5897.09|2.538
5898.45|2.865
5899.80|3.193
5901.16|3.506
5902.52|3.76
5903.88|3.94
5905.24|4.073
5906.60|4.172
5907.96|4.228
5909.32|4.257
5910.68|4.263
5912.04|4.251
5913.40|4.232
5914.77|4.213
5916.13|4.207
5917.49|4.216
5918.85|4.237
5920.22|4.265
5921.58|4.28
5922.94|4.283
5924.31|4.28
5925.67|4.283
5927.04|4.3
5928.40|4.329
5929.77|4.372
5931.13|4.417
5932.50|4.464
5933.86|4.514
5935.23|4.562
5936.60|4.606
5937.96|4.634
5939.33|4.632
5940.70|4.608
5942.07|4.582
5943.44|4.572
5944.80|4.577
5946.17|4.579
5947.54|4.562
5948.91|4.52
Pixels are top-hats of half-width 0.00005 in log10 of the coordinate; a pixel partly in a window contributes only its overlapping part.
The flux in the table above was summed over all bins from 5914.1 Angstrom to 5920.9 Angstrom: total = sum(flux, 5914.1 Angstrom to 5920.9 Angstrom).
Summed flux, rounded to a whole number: 21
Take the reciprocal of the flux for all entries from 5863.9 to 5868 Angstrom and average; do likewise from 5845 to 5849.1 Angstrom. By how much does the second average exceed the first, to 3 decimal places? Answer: -0.011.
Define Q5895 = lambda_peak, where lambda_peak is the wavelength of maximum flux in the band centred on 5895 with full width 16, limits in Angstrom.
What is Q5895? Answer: 5902.52 Angstrom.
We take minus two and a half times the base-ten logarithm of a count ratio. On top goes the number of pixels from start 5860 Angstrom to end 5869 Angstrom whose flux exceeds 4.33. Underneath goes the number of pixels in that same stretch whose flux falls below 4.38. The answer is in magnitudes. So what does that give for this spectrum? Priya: 1.4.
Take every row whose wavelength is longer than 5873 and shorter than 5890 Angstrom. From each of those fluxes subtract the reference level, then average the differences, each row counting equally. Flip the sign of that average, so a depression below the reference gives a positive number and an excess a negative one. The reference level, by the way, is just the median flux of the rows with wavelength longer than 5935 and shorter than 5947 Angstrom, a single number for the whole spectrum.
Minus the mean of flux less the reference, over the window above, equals 1.0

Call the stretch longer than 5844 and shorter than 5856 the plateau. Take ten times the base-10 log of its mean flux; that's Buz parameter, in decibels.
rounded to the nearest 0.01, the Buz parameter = 6.44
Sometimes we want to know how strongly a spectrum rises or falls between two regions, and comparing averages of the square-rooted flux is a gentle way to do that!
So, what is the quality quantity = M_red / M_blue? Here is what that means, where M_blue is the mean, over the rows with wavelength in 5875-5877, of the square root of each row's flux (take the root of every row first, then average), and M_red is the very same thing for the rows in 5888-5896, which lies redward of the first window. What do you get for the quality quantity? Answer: 0.70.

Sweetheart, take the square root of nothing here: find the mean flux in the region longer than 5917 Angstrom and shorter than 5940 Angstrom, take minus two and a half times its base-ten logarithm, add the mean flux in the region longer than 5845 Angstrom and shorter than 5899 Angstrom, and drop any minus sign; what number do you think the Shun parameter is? 2.14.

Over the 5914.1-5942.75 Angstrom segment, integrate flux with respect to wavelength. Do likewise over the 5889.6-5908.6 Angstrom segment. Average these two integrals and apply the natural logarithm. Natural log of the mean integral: 4.52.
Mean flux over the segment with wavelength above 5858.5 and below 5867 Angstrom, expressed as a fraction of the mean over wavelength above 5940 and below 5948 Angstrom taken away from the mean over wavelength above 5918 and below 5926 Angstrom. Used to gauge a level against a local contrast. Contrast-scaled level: -14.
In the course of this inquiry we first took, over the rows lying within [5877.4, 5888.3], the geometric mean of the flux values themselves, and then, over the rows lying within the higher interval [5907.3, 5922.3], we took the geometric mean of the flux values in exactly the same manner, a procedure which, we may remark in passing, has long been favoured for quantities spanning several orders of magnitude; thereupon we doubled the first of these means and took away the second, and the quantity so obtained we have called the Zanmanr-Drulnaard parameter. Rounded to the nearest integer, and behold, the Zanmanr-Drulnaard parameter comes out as 3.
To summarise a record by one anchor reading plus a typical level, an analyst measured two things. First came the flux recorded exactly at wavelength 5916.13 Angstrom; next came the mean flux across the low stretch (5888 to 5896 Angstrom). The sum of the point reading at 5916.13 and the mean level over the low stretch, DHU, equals 6.3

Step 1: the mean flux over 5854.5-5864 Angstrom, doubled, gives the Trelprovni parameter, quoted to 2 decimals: 8.34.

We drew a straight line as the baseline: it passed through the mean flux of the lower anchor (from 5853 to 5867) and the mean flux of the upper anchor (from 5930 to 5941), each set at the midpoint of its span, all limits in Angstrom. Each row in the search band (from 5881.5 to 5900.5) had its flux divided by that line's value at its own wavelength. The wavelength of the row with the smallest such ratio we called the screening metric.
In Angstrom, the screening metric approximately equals 5891.66 Angstrom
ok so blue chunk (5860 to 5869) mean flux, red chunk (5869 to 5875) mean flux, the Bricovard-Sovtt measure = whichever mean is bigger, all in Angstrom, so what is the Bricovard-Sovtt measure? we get 4.42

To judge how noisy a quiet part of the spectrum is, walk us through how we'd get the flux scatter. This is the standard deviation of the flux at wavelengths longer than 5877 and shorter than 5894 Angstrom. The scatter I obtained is 0.8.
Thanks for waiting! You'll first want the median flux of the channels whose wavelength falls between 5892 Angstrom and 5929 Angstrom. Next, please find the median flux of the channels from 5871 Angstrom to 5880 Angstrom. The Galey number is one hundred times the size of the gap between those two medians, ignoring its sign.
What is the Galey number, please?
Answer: 18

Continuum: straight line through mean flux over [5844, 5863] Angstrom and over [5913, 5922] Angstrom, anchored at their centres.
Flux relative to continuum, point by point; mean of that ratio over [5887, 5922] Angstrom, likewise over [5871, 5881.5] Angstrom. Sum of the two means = 1.81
